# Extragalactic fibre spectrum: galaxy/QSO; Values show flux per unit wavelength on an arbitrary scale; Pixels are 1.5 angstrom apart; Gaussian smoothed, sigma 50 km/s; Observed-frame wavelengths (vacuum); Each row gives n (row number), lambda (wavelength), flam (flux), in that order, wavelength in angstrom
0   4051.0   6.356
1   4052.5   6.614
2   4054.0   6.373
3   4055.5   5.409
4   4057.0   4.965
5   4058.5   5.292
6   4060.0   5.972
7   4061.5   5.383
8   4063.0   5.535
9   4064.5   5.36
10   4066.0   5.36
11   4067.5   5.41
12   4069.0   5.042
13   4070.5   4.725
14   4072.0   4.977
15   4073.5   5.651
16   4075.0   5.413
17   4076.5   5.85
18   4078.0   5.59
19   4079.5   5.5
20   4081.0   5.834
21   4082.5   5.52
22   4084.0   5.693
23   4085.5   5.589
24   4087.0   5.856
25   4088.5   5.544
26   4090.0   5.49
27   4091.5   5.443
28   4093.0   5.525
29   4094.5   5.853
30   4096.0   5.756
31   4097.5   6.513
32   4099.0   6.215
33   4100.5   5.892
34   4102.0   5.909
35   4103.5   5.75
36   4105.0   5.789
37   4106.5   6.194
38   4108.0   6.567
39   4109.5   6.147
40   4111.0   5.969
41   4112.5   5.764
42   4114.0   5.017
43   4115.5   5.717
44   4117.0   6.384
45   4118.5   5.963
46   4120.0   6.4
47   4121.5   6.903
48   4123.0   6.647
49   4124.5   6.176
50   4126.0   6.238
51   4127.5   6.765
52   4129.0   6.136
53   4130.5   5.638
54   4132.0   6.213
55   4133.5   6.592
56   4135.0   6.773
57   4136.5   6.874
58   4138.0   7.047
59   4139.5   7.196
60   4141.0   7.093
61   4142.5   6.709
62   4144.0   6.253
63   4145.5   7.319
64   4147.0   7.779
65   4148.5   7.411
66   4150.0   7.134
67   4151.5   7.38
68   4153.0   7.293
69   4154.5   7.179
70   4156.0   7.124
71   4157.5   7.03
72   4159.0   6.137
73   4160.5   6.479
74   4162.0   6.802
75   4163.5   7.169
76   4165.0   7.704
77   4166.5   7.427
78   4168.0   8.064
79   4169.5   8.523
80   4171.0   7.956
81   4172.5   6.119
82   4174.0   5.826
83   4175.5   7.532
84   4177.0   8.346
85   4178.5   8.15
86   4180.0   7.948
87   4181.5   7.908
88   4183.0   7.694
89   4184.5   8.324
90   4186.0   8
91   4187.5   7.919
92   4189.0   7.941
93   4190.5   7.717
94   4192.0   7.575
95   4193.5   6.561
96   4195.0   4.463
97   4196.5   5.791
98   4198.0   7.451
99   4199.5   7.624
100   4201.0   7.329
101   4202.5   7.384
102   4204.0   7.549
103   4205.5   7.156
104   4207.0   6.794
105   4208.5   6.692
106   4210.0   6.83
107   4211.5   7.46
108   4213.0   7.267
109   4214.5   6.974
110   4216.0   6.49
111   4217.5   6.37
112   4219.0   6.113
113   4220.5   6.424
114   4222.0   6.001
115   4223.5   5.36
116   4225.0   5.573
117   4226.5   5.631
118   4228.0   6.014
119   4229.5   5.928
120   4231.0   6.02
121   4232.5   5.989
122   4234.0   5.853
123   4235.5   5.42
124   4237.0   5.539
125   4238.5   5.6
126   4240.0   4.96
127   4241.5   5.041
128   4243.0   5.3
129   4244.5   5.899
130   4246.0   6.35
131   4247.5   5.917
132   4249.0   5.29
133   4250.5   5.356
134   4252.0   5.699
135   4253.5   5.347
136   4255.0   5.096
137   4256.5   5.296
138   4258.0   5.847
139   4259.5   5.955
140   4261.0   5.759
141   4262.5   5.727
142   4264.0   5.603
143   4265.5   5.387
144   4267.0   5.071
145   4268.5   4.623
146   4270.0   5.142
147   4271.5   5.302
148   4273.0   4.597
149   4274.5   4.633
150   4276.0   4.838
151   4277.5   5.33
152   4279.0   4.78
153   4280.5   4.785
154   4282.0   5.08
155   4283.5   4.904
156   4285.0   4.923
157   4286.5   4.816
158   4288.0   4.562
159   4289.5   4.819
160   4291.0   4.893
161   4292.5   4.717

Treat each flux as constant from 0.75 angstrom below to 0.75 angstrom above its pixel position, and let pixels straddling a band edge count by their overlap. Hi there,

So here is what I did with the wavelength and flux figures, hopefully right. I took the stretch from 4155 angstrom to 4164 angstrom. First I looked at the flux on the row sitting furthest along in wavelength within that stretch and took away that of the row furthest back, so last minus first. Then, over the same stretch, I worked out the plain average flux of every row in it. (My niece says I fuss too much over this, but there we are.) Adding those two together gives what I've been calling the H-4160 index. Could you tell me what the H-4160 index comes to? 6.8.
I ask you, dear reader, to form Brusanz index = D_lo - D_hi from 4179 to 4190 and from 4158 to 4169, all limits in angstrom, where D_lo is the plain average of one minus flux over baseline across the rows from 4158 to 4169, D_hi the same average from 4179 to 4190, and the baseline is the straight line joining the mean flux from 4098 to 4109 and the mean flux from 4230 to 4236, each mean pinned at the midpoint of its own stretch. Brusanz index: 0.15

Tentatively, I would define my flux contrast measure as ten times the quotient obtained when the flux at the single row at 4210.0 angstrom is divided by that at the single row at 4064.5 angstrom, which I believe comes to 13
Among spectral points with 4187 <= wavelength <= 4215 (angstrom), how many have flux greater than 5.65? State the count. 18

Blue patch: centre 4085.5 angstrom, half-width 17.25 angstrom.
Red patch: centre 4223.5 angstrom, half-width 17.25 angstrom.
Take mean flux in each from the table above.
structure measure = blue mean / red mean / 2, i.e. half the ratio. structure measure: 0.46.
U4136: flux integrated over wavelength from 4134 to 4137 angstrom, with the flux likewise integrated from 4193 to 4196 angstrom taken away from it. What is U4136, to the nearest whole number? 4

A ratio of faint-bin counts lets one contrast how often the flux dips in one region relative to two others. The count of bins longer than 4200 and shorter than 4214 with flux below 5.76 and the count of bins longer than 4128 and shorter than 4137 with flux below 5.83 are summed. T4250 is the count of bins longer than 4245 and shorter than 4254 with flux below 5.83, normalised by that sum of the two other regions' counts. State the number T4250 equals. 4.0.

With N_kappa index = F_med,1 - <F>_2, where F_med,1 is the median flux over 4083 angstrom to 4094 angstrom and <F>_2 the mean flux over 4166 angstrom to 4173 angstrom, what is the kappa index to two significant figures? -2.1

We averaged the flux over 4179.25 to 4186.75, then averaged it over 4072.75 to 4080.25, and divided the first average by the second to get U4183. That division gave 1.42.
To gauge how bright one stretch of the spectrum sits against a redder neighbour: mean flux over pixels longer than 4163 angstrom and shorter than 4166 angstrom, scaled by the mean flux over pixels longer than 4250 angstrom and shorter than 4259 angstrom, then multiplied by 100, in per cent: 137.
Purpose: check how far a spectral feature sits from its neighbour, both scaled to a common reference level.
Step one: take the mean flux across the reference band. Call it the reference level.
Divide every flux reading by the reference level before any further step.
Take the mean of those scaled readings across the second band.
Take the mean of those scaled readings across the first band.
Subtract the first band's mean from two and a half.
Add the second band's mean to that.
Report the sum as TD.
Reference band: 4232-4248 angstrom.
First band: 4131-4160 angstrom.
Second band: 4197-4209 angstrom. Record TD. 2.55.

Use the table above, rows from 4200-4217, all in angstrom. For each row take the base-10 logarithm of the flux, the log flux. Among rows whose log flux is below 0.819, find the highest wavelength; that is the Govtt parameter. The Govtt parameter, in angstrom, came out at 4216.0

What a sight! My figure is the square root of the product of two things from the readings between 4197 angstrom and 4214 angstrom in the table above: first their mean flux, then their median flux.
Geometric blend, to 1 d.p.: 7.3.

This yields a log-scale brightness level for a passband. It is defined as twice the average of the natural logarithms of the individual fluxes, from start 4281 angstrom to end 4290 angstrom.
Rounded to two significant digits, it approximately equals 3.2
